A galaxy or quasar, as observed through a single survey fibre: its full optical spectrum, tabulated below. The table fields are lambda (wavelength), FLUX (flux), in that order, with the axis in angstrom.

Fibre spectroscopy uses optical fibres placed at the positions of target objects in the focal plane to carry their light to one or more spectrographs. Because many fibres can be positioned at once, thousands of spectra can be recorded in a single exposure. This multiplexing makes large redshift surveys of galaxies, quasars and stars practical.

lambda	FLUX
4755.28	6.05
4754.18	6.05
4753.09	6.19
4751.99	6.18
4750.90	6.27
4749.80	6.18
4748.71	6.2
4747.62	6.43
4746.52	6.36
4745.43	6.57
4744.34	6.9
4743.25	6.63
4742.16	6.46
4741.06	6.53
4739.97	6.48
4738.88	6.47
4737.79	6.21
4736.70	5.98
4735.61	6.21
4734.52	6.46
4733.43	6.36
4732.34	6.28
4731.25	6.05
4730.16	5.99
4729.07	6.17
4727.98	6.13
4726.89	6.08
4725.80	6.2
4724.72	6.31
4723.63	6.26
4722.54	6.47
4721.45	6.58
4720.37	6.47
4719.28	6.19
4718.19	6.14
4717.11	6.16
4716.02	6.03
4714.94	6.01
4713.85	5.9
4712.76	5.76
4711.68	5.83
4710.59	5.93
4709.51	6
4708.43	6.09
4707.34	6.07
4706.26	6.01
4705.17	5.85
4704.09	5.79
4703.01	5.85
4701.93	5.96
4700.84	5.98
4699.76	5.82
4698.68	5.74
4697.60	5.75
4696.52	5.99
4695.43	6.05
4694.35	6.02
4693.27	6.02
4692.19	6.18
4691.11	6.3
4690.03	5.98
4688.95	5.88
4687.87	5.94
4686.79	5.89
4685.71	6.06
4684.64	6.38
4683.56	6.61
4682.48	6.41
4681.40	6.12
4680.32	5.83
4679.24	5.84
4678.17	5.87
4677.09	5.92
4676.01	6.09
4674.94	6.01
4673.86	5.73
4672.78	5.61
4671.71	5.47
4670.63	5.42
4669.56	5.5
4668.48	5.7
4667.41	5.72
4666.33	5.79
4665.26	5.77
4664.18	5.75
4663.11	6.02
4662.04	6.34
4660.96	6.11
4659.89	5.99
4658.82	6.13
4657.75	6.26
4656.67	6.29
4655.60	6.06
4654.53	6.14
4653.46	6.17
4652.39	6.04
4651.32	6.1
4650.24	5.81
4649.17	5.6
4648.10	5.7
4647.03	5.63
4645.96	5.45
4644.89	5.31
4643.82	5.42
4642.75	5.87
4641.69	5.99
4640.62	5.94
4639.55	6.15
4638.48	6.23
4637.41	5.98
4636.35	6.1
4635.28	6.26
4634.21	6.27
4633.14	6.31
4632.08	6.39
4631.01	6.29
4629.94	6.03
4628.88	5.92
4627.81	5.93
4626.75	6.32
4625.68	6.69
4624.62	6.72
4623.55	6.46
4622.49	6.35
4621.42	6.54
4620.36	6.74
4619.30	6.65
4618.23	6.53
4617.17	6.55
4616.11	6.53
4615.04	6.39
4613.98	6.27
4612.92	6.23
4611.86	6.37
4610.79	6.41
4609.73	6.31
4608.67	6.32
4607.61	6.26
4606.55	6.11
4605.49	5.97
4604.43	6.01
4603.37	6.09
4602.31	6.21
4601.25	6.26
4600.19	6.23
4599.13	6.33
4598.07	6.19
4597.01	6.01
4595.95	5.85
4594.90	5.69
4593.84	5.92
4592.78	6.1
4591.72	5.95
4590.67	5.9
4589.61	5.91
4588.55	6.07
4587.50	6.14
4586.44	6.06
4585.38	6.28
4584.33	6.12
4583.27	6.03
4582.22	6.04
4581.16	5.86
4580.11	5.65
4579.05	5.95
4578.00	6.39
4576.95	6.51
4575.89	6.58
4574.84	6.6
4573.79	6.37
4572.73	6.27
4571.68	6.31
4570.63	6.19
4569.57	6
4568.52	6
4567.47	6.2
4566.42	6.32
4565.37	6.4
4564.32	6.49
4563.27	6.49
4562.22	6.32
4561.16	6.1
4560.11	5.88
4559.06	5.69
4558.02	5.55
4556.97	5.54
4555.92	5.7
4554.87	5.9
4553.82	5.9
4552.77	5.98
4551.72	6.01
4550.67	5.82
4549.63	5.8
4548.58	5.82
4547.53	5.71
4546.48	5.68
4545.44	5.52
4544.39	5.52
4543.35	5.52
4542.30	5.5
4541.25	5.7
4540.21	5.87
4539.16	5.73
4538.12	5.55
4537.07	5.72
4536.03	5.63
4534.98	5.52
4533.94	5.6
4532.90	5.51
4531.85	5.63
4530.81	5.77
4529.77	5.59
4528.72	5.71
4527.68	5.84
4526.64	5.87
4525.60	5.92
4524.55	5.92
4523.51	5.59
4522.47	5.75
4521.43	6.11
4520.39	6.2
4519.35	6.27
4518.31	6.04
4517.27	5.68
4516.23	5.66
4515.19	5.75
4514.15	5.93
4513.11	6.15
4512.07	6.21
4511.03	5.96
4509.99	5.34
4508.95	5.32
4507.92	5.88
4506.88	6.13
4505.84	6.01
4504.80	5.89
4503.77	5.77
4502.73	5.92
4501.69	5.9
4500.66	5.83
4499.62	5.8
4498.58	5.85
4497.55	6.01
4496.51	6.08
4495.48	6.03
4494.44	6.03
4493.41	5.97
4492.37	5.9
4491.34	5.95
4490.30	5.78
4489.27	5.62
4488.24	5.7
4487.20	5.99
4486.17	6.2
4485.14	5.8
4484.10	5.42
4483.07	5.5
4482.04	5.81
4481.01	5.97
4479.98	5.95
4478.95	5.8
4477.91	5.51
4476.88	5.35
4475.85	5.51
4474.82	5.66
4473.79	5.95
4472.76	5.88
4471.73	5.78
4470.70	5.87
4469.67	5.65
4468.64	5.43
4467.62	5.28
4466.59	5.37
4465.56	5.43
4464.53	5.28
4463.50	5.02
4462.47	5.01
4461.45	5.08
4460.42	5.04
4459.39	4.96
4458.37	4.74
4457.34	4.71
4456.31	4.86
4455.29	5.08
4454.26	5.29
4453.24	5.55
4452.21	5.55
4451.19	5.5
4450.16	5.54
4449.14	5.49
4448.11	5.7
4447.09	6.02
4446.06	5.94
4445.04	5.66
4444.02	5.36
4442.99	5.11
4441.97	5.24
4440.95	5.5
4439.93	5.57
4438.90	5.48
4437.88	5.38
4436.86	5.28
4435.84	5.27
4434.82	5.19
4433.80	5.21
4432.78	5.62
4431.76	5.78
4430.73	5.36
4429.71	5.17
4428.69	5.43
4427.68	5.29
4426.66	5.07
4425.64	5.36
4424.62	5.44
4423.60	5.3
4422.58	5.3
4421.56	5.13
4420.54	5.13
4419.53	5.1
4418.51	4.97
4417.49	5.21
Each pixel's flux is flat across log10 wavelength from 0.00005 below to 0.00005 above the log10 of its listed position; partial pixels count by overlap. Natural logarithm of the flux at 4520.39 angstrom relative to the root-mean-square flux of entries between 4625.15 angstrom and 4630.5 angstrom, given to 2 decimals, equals 0.00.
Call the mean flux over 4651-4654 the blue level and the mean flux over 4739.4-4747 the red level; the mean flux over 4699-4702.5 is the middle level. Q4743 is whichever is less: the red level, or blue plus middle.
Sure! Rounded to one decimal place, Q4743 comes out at 6.6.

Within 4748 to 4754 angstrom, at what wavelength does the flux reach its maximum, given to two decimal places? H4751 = 4750.90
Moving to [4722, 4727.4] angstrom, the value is 4722.54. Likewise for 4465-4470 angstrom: 4469.67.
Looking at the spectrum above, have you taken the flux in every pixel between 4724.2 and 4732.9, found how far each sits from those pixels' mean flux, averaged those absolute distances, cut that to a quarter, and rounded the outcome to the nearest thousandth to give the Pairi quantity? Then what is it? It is 0.022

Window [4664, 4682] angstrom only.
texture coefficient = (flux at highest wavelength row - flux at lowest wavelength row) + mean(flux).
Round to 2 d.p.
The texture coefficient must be 6.14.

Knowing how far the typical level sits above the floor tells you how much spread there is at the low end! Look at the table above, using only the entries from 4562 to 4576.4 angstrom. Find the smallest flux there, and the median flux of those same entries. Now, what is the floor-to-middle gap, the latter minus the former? 0.32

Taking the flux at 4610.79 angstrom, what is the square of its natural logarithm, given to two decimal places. 3.45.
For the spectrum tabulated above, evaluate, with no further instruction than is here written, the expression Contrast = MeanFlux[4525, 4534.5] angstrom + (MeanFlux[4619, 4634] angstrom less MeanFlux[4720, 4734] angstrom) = 5.8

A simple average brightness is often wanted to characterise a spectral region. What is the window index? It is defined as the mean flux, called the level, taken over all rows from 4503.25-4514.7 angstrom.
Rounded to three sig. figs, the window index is 5.87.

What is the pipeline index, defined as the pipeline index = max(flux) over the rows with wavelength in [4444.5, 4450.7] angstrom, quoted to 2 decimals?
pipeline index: 6.02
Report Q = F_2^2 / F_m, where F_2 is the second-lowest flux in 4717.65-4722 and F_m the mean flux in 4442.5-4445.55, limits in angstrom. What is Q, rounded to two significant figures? 7.1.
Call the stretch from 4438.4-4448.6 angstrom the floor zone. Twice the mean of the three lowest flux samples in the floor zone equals 10.5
